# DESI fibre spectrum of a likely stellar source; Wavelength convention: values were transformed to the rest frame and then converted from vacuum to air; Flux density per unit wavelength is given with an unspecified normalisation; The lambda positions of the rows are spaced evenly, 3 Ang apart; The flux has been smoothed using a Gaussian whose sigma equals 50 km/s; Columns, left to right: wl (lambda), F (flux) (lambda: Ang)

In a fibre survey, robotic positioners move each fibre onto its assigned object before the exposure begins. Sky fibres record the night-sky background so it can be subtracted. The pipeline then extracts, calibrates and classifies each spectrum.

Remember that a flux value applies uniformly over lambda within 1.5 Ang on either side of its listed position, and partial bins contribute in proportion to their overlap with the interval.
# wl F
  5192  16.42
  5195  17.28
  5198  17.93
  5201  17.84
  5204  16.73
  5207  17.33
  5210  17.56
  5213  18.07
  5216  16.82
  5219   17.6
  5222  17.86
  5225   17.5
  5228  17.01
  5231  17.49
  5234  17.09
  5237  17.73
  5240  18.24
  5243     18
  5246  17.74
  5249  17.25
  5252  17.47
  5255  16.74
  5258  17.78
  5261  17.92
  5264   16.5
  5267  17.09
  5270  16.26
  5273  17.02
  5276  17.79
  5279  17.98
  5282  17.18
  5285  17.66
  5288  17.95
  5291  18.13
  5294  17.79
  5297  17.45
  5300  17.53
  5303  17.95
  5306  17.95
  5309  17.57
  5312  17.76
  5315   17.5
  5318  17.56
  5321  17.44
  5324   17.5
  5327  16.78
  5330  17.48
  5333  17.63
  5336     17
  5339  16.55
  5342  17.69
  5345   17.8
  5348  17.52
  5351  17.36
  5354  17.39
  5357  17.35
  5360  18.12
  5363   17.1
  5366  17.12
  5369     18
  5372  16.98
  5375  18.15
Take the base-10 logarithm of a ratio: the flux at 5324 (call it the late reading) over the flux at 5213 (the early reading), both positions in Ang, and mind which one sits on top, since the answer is -0.0139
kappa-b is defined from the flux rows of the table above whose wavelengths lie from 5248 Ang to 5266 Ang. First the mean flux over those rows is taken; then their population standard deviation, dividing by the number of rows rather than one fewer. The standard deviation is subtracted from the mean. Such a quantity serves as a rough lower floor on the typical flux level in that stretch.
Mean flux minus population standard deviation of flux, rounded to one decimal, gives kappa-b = 16.8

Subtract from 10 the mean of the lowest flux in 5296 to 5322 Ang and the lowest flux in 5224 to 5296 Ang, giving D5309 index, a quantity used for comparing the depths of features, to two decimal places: -6.85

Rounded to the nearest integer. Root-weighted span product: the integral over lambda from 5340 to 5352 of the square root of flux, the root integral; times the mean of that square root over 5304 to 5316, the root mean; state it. 212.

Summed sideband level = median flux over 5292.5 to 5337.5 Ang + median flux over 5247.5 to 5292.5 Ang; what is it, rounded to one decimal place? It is 35.0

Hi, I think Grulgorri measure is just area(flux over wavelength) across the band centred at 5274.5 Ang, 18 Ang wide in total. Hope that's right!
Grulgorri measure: 310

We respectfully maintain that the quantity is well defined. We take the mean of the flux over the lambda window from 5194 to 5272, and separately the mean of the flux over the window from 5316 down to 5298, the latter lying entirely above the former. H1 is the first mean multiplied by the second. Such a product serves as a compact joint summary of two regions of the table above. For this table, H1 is 308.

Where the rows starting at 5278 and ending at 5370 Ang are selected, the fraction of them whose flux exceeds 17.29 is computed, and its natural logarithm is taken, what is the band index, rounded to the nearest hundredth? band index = -0.22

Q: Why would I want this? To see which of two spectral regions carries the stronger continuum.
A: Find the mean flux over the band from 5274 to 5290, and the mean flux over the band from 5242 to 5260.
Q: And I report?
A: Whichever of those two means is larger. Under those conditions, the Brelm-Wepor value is 17.7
